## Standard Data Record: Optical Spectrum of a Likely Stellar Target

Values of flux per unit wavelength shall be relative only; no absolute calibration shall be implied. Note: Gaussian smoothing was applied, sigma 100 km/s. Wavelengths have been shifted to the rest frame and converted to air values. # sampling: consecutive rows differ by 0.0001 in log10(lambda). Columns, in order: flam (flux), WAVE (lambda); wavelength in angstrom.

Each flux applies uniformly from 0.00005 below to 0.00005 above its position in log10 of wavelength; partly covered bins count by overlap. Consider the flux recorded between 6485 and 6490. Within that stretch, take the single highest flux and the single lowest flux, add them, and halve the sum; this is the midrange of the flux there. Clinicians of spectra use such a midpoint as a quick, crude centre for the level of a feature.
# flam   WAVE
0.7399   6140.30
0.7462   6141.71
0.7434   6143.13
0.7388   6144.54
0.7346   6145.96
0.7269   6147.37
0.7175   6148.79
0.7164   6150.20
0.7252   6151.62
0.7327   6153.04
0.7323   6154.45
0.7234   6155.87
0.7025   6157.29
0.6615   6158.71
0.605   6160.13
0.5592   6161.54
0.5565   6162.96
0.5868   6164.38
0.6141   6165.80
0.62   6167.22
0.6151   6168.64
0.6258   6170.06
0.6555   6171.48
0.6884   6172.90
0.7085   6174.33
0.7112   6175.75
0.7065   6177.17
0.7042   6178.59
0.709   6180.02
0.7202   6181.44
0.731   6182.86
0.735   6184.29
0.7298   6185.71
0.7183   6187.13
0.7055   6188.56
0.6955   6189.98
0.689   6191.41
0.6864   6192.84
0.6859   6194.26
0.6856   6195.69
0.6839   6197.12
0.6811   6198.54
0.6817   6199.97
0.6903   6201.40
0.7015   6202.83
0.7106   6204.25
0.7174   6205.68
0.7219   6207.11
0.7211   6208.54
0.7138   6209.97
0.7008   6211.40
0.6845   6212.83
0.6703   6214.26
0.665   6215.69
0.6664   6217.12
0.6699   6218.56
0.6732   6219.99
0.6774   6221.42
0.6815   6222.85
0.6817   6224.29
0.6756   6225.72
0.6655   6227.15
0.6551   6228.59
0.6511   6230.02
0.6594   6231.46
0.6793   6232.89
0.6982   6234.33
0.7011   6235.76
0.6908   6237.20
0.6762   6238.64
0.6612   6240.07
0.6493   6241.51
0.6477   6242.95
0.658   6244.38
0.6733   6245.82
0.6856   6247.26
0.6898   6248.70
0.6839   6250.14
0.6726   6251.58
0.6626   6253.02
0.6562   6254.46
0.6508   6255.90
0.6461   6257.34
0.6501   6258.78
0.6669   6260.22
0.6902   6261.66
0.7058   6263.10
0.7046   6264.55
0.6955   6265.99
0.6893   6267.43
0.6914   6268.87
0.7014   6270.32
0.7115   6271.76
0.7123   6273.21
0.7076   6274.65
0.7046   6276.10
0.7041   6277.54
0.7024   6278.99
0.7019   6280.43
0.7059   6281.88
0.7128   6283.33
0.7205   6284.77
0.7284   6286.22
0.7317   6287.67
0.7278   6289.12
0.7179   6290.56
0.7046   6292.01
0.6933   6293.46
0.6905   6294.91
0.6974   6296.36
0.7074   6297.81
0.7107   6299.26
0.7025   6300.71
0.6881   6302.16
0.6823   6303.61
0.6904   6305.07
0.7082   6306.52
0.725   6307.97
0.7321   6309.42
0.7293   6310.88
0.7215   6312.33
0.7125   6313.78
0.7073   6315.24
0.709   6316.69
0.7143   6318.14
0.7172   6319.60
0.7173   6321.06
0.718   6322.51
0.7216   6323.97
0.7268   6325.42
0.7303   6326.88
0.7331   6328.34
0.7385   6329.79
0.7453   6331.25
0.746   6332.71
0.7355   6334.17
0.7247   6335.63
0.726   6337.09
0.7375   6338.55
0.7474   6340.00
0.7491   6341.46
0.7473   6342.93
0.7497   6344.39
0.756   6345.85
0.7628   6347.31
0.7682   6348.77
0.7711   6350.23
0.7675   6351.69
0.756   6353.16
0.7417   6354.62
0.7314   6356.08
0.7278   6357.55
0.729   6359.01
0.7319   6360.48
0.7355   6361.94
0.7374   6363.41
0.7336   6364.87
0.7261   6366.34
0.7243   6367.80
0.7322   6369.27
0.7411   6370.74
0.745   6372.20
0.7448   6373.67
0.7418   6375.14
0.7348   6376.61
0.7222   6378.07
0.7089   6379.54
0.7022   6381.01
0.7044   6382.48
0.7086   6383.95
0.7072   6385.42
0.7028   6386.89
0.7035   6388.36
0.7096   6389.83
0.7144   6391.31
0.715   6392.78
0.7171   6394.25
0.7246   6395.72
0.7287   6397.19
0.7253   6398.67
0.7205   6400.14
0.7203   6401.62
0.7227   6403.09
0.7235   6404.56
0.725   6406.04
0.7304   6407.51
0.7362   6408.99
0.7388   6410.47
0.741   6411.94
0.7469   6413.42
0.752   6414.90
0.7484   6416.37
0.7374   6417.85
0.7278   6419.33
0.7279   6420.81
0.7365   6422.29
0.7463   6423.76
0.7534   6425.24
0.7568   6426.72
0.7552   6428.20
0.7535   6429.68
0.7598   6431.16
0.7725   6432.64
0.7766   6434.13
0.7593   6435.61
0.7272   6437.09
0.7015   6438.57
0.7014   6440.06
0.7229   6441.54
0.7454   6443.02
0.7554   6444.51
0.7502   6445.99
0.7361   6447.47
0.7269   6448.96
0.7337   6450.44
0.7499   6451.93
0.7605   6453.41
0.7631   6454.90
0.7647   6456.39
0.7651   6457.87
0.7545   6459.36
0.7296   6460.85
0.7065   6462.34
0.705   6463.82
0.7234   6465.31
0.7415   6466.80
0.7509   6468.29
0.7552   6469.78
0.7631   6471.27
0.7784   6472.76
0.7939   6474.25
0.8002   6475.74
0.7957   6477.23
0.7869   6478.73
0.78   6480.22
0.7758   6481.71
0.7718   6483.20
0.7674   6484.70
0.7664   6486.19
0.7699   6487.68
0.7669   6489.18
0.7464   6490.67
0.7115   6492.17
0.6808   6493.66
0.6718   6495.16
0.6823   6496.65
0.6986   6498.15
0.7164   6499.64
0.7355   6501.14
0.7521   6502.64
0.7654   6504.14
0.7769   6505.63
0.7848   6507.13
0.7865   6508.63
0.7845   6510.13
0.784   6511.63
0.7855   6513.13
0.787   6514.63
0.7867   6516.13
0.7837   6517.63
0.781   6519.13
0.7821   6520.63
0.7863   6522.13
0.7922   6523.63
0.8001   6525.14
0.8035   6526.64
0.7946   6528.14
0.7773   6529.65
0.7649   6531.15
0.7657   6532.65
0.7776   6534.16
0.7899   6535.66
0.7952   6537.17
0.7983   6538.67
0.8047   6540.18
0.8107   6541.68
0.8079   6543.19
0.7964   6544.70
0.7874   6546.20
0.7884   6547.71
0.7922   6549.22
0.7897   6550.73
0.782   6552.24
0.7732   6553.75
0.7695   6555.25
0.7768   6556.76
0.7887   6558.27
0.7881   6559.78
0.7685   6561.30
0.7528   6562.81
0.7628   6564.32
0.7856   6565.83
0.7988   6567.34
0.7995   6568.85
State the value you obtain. 0.768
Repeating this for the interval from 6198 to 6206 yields 0.699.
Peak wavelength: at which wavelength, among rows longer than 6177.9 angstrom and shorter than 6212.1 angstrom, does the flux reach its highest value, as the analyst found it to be 6184.29 angstrom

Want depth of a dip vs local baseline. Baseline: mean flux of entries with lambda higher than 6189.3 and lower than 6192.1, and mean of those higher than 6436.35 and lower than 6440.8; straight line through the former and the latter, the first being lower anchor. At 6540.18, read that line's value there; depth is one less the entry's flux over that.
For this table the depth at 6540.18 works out -0.12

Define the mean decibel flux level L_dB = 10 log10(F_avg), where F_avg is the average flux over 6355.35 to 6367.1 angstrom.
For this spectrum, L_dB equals -1.36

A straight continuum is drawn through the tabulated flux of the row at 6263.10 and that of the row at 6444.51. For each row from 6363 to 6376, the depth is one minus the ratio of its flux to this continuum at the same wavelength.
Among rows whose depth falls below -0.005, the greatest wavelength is 6375.14 angstrom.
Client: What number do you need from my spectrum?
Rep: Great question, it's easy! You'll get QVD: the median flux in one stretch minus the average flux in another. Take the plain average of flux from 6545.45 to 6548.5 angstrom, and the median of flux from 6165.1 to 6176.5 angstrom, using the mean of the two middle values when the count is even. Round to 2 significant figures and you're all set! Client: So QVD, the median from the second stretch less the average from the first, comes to -0.15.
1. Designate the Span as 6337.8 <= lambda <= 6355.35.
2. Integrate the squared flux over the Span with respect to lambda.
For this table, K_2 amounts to 10.0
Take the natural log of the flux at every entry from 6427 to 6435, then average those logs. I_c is -0.270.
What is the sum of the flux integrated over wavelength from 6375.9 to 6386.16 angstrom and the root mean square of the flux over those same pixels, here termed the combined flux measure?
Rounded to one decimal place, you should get 8.0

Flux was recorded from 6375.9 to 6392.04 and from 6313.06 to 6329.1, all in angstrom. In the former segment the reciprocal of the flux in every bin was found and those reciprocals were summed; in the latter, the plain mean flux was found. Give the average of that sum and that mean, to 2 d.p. 8.10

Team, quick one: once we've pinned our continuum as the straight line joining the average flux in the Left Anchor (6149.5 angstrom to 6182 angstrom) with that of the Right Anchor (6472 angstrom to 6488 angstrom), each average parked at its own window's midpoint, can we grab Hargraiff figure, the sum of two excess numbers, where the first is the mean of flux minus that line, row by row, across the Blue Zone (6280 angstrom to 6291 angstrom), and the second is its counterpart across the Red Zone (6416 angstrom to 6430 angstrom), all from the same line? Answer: -0.009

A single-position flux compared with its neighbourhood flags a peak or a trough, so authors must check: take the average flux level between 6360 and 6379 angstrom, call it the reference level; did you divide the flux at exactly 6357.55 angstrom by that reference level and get 0.99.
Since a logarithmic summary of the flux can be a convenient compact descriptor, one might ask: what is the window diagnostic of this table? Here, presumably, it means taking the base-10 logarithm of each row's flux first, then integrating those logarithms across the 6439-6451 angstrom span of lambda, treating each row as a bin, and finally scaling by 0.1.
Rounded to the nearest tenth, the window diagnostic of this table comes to -0.2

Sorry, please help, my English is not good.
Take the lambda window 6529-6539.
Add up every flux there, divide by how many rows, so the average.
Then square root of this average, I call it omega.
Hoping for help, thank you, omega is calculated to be 0.884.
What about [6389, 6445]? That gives 0.858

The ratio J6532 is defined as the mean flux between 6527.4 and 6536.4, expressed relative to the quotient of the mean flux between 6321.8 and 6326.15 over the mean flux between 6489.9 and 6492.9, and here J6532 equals 0.79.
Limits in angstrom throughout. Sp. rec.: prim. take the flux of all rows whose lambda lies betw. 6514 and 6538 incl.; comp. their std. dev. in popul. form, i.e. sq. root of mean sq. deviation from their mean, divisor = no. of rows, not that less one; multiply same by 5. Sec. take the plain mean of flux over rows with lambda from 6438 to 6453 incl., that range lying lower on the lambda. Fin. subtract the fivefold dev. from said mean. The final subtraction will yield 0.68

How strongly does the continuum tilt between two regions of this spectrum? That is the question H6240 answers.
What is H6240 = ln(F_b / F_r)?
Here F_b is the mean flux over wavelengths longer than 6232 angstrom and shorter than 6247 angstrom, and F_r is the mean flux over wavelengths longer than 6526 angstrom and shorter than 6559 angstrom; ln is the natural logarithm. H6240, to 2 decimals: -0.16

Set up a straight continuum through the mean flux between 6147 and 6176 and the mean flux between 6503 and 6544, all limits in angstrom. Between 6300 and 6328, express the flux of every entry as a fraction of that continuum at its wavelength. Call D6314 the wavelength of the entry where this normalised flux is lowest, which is 6303.61 angstrom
